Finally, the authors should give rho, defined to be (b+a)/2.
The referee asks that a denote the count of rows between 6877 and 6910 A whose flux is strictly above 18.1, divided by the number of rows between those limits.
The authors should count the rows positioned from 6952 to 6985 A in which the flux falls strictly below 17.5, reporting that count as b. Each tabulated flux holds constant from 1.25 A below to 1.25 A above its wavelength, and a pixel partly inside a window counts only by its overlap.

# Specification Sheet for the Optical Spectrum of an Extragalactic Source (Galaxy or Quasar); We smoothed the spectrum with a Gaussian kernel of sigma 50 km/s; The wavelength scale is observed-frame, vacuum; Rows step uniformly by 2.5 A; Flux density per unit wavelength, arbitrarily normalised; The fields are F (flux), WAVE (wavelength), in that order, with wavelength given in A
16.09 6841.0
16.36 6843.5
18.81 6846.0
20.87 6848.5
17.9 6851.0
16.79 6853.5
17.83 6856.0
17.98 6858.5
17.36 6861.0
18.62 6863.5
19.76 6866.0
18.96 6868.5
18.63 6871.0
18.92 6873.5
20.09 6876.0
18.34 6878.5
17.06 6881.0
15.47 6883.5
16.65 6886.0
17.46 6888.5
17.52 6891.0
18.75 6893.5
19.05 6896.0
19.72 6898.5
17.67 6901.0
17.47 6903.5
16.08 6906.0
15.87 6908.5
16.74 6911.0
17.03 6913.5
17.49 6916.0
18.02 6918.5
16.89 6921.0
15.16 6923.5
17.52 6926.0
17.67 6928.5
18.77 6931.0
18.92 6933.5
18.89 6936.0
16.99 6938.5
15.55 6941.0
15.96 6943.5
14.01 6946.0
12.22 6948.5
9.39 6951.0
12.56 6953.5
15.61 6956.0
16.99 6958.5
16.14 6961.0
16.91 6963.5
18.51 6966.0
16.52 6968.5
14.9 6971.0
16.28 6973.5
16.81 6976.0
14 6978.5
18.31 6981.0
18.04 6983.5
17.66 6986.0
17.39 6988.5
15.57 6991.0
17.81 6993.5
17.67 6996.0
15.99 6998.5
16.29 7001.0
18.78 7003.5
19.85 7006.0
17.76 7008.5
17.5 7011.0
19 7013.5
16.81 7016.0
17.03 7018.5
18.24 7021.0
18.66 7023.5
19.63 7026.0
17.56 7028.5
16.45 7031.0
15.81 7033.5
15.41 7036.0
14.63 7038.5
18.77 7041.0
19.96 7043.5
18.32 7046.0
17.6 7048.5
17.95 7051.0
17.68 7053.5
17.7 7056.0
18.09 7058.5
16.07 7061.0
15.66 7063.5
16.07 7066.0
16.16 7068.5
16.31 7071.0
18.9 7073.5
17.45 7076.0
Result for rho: 5.2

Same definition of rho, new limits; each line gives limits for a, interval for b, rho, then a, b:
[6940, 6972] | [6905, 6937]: 3.5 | 0.08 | 7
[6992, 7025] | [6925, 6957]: 4.2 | 0.38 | 8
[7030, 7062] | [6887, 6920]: 3.6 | 0.23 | 7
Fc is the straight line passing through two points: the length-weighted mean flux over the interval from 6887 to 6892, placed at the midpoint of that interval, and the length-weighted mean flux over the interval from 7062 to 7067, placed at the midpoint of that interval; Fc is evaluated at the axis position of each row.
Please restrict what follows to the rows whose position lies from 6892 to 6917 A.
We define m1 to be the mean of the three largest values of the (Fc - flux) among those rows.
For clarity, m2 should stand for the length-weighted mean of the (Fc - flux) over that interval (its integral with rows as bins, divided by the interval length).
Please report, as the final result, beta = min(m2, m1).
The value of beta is -0.28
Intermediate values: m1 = 1.04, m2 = -0.3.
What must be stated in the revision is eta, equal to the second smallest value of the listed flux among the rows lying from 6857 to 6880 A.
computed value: 17.98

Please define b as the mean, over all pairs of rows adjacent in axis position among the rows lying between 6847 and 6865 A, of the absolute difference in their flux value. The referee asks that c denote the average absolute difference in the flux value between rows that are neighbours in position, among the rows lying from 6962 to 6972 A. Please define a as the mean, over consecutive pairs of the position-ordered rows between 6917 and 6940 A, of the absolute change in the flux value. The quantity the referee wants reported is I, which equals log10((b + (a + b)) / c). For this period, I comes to 0.30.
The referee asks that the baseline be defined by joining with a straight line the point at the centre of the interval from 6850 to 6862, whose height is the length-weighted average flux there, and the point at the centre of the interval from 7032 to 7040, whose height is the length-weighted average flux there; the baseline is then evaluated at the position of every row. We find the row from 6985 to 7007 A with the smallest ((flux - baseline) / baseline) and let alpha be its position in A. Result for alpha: 6991.0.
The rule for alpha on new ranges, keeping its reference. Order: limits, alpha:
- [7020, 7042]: 7038.5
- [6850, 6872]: 6853.5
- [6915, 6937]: 6923.5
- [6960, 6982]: 6978.5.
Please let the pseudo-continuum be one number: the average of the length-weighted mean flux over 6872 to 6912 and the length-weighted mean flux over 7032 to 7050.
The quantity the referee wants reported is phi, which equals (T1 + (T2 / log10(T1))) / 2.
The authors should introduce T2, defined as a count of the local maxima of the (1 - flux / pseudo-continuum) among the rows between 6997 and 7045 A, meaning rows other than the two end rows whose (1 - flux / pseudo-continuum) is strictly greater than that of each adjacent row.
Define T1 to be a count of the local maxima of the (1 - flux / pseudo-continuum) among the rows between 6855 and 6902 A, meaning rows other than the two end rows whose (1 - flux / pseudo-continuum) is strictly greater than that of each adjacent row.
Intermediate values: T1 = 3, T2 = 3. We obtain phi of 4.6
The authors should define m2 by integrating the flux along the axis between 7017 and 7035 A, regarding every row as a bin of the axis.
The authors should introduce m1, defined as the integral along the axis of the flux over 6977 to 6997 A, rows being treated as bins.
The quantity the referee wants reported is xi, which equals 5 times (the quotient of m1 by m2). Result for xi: 5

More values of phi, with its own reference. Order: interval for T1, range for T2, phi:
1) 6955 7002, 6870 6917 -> 3.9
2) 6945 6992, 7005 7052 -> 5.3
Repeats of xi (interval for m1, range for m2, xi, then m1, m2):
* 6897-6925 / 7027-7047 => 7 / 479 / 343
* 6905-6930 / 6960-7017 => 2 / 422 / 978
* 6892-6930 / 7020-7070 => 4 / 662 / 866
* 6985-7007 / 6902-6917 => 8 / 383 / 252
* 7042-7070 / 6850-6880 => 4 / 487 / 553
